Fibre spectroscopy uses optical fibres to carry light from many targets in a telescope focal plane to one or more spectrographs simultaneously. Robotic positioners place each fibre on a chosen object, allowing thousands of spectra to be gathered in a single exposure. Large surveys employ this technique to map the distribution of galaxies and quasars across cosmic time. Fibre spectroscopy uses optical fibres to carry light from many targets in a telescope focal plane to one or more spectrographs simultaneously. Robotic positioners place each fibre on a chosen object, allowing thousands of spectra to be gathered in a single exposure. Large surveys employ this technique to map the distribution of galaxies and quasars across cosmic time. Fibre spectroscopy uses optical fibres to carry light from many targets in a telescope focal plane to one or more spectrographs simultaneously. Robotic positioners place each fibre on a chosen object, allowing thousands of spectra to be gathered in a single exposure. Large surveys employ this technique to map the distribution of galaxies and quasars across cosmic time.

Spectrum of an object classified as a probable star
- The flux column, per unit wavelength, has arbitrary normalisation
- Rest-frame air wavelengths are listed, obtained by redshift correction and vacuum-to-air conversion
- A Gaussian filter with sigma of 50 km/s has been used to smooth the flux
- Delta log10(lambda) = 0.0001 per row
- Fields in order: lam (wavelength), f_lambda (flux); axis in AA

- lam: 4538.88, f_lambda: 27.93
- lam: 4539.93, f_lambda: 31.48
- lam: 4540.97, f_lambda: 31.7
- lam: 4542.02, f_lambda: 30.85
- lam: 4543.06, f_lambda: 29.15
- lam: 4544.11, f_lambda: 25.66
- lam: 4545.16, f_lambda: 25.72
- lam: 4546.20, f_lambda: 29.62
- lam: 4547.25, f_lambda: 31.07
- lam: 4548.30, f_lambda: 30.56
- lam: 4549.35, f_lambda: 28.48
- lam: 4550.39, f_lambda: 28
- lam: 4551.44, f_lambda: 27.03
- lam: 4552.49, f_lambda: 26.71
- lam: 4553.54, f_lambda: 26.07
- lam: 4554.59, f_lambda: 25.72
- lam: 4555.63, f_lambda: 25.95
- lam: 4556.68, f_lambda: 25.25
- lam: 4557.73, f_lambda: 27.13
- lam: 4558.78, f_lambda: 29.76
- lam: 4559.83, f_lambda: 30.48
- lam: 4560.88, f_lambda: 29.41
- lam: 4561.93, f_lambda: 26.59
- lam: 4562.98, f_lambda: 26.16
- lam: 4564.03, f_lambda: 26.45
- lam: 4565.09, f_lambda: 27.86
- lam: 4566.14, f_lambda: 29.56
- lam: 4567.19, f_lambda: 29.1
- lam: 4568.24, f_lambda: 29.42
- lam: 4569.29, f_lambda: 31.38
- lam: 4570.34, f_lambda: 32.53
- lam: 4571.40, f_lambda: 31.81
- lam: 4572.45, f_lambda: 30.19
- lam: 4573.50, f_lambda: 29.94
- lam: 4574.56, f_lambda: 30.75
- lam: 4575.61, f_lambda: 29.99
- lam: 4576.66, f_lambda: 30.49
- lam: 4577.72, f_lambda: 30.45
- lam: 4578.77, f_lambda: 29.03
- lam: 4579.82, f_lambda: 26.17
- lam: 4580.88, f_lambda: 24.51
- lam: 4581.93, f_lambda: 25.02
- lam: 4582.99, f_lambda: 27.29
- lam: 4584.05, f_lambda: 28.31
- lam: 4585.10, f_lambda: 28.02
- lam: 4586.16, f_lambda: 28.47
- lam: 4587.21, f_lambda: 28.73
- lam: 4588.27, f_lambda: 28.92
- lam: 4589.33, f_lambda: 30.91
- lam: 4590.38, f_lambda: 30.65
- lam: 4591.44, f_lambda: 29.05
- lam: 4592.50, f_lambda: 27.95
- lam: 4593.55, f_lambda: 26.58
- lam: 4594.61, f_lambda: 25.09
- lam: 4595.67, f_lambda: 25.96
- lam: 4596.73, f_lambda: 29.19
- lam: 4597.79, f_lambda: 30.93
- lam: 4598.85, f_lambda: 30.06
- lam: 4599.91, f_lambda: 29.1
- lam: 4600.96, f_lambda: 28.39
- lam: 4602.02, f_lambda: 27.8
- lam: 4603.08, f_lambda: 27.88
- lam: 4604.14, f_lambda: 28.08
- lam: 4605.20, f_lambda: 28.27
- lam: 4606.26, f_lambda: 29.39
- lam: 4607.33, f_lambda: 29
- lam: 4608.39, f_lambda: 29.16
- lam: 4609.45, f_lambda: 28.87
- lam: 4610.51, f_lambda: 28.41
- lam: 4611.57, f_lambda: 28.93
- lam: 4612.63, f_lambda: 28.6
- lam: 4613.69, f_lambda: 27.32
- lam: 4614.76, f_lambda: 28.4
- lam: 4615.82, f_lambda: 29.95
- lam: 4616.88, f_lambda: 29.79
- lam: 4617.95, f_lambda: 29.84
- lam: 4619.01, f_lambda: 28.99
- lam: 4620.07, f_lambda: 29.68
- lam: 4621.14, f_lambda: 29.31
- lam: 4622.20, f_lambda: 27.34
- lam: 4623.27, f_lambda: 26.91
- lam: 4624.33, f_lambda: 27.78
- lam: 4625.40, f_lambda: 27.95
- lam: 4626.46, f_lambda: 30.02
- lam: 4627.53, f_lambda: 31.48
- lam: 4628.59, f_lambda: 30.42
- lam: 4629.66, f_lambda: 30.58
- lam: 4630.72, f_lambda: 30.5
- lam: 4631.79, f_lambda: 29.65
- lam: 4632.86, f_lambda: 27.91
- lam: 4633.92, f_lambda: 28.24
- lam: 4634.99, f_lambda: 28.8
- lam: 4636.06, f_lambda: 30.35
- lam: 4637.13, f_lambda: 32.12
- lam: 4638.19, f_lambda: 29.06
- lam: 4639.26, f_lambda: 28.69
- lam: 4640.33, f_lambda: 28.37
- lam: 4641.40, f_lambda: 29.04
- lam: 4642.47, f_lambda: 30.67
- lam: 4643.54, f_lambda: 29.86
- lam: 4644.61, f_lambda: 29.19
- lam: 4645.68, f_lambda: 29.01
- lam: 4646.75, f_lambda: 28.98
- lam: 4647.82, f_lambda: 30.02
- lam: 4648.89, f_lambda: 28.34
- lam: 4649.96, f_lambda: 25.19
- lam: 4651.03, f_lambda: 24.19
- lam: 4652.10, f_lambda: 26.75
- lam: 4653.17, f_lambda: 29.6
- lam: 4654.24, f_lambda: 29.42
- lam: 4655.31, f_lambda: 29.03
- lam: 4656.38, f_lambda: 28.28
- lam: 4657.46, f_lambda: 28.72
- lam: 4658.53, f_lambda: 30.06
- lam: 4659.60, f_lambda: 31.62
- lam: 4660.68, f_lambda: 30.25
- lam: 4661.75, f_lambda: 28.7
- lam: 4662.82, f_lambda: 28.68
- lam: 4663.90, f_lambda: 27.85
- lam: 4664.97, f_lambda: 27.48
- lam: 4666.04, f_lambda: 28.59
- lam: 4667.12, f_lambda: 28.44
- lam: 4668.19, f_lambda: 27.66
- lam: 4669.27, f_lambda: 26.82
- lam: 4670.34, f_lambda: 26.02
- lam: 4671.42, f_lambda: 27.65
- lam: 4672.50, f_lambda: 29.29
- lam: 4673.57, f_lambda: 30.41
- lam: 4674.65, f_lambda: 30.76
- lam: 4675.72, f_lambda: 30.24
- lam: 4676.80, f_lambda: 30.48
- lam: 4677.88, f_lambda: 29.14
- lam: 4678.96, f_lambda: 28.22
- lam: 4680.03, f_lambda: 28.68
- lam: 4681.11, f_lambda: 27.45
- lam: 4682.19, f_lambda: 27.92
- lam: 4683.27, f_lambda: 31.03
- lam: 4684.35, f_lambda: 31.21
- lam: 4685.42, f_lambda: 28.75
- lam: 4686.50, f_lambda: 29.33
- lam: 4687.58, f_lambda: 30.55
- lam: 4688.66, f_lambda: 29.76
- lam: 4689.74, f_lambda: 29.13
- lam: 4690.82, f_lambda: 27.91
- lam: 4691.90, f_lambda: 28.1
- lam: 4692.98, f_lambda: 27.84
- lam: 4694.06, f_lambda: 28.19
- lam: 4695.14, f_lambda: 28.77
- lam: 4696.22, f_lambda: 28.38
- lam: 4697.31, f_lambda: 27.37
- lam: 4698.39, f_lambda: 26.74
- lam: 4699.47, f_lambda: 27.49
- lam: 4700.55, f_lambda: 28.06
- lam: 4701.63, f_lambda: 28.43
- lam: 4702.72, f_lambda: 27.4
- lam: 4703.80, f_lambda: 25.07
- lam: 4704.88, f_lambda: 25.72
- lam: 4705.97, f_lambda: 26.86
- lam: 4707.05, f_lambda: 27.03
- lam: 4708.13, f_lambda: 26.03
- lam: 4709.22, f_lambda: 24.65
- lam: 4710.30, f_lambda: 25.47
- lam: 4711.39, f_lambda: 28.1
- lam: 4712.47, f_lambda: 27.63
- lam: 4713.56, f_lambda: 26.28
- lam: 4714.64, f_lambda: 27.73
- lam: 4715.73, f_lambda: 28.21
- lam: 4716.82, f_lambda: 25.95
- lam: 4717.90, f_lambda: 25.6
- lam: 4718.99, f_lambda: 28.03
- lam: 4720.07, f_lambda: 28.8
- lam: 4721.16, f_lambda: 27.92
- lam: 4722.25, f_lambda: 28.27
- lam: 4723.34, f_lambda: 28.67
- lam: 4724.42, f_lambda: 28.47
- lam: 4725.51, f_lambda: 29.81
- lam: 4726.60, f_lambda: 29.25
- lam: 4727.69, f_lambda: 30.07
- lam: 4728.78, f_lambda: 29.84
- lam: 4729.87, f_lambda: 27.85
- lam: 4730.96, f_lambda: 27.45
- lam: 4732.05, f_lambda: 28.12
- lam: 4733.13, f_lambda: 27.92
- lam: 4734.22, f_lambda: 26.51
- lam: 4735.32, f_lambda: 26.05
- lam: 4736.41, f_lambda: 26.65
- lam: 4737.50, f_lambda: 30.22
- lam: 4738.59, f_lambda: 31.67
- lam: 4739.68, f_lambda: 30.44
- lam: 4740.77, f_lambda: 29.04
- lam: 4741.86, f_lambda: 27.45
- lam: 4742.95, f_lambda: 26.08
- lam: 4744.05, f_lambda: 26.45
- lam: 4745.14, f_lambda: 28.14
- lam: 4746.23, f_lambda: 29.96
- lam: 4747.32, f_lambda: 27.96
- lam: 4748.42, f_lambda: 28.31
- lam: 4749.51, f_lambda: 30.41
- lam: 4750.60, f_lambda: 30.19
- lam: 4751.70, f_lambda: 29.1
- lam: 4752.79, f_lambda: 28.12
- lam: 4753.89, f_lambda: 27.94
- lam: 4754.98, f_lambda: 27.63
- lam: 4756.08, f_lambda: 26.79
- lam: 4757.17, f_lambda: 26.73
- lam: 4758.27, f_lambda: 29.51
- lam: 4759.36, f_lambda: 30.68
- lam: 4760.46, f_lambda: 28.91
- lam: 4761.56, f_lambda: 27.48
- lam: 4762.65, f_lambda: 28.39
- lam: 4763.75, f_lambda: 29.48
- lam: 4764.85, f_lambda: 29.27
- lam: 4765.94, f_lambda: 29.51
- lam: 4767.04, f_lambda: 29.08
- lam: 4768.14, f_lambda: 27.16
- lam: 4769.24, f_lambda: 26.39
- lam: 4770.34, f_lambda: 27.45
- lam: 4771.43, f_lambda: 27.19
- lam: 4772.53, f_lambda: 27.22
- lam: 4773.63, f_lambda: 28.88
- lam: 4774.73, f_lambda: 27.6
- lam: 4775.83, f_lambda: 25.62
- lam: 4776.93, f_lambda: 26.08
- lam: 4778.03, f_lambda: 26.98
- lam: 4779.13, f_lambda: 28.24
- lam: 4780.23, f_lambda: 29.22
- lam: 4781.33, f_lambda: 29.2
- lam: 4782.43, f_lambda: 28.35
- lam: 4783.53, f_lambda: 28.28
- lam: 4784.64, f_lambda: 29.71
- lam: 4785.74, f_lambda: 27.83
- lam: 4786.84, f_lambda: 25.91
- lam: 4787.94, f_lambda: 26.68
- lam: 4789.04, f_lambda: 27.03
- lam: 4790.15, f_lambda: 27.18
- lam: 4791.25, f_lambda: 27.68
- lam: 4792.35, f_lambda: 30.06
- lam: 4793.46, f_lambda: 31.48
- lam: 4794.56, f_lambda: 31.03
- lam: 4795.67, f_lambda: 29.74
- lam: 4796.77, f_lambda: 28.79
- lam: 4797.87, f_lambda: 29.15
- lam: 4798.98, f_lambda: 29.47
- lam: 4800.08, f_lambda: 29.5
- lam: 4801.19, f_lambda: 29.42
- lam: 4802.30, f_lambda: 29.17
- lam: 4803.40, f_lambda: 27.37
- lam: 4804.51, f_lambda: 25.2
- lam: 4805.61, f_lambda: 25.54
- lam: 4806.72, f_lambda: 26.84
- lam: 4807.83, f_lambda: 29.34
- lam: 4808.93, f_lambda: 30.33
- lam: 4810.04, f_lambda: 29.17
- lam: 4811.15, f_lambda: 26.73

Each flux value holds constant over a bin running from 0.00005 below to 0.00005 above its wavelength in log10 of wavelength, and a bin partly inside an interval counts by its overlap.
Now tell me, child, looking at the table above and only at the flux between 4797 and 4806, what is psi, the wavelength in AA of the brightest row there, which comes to 4800.08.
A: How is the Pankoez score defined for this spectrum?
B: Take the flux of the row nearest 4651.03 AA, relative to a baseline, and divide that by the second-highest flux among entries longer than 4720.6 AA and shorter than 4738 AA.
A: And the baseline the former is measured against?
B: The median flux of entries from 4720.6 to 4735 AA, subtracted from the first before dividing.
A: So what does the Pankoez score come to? -0.14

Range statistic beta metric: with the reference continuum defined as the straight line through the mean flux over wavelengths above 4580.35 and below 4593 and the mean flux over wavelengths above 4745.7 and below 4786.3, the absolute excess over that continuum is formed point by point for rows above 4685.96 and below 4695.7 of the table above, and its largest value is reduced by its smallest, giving 2.3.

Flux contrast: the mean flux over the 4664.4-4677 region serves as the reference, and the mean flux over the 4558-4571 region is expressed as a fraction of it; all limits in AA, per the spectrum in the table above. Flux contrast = 1.01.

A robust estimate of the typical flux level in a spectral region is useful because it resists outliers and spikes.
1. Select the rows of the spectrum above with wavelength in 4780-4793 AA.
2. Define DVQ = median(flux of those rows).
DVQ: 28.1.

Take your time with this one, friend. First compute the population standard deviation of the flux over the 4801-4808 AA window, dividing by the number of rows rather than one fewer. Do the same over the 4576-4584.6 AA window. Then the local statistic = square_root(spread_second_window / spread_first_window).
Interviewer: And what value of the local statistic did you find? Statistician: 1.14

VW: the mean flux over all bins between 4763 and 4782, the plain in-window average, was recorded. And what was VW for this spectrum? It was 27.9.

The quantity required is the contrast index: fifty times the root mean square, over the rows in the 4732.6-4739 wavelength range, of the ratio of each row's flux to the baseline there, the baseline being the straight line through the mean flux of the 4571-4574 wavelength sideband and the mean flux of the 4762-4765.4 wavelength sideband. 48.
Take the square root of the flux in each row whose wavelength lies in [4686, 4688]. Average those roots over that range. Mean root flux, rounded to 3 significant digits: 5.47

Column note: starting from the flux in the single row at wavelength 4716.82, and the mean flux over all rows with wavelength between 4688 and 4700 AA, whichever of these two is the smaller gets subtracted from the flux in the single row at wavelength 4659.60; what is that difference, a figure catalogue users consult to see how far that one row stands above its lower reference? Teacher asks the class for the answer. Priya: 5.7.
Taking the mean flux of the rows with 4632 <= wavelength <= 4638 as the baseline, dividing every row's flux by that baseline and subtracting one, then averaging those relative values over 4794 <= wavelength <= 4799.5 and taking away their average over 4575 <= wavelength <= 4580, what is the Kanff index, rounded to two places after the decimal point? 0.01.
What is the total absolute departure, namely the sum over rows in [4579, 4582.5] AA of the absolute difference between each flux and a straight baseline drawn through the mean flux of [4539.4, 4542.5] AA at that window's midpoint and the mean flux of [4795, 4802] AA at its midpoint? 17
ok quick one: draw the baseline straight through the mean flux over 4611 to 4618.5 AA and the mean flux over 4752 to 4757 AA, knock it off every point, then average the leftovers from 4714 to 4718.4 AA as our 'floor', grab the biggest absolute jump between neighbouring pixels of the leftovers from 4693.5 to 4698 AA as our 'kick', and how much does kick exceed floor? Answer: 2.1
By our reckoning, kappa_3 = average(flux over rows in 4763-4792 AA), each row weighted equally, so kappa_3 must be 27.8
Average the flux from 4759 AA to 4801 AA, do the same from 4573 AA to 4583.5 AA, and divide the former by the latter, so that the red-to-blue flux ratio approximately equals 1.00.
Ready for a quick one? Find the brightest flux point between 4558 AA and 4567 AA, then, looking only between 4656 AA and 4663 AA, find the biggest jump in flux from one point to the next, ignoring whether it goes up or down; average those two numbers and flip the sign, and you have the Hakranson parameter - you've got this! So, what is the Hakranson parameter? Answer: -16.0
